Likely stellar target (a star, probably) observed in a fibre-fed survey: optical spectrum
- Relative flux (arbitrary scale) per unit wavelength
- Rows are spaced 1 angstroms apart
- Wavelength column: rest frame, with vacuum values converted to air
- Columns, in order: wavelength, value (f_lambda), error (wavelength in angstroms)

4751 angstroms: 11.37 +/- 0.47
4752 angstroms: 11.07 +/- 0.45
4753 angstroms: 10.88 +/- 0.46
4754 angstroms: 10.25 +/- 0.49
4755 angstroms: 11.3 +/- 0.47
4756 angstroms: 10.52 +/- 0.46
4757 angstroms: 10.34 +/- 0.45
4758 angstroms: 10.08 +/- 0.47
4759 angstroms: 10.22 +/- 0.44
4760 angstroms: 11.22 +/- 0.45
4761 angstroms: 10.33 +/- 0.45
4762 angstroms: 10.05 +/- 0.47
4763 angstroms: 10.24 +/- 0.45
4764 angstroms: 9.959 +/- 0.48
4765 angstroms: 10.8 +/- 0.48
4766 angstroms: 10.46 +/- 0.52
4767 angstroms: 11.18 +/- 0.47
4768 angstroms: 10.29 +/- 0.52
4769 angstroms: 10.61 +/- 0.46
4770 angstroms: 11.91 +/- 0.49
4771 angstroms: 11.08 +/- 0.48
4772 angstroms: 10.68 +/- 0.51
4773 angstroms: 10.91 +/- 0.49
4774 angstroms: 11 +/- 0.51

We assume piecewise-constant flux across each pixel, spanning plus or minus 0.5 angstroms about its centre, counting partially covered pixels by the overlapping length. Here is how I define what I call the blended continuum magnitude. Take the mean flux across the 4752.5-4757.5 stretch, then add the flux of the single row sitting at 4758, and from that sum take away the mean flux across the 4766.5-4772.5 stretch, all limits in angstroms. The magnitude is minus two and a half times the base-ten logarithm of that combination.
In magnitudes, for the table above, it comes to -2.48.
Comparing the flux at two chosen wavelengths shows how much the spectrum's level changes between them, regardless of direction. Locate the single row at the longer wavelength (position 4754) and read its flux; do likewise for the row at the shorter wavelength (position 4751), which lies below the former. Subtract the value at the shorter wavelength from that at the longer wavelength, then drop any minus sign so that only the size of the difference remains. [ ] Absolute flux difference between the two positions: 1.12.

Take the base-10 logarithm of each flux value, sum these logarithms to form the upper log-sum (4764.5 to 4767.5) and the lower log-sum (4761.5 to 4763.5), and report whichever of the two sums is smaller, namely 2.0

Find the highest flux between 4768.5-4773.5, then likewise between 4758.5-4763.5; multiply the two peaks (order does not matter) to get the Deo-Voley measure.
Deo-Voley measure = 134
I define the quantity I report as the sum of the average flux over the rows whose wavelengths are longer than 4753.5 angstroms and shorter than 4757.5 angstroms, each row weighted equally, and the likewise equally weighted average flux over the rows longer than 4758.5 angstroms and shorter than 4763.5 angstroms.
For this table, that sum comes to 21.0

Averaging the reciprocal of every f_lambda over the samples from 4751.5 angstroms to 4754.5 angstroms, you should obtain 0.093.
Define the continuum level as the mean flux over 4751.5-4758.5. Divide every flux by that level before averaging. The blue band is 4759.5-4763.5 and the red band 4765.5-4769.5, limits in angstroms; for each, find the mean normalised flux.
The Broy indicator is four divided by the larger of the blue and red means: 4.00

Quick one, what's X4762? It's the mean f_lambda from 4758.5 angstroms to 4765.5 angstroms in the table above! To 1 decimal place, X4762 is 10.4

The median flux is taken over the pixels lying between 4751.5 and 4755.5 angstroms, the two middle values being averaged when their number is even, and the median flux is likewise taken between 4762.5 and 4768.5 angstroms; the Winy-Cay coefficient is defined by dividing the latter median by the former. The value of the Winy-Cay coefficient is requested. 0.95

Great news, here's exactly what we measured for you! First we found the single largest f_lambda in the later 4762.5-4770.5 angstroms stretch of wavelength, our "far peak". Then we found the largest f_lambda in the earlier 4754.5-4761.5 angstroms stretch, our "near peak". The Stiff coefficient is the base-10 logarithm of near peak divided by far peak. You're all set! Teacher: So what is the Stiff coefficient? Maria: -0.023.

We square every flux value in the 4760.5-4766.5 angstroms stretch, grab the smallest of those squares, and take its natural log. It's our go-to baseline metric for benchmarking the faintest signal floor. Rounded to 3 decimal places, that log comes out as 4.597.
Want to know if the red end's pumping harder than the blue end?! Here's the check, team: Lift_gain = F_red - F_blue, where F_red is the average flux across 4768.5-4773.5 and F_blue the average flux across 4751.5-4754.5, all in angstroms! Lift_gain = 0.30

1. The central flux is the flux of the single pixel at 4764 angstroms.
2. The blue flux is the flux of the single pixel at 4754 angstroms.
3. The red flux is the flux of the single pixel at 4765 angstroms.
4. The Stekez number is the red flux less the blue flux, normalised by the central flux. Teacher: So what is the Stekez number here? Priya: 0.055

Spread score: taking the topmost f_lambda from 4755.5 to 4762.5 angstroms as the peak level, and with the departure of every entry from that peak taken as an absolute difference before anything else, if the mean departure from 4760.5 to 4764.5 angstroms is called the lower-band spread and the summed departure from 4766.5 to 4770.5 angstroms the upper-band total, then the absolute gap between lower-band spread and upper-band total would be 1.2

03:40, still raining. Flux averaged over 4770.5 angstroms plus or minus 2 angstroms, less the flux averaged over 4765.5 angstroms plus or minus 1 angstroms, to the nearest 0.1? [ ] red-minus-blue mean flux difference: 0.4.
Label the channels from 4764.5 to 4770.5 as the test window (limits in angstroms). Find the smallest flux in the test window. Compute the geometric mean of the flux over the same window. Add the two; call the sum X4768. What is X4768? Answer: 21.15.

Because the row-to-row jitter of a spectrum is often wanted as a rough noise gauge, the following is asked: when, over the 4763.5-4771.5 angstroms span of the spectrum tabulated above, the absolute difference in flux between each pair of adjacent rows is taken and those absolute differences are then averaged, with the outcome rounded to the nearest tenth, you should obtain 0.7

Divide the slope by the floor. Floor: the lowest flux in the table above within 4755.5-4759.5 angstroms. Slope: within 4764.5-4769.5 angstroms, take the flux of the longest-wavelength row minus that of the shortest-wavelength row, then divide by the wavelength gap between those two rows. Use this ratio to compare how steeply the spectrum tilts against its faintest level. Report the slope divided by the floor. -0.005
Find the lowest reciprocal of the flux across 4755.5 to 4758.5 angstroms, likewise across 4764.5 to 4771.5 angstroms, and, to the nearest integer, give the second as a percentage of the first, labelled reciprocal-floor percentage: 88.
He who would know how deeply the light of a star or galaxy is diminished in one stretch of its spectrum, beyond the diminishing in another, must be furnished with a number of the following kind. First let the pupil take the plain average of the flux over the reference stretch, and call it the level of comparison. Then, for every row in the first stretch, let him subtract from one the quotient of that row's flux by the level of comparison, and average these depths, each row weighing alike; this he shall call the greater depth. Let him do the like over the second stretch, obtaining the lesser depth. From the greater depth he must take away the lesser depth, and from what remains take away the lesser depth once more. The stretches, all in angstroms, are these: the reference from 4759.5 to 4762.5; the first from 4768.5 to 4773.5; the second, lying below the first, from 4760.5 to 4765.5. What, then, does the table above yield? -0.097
